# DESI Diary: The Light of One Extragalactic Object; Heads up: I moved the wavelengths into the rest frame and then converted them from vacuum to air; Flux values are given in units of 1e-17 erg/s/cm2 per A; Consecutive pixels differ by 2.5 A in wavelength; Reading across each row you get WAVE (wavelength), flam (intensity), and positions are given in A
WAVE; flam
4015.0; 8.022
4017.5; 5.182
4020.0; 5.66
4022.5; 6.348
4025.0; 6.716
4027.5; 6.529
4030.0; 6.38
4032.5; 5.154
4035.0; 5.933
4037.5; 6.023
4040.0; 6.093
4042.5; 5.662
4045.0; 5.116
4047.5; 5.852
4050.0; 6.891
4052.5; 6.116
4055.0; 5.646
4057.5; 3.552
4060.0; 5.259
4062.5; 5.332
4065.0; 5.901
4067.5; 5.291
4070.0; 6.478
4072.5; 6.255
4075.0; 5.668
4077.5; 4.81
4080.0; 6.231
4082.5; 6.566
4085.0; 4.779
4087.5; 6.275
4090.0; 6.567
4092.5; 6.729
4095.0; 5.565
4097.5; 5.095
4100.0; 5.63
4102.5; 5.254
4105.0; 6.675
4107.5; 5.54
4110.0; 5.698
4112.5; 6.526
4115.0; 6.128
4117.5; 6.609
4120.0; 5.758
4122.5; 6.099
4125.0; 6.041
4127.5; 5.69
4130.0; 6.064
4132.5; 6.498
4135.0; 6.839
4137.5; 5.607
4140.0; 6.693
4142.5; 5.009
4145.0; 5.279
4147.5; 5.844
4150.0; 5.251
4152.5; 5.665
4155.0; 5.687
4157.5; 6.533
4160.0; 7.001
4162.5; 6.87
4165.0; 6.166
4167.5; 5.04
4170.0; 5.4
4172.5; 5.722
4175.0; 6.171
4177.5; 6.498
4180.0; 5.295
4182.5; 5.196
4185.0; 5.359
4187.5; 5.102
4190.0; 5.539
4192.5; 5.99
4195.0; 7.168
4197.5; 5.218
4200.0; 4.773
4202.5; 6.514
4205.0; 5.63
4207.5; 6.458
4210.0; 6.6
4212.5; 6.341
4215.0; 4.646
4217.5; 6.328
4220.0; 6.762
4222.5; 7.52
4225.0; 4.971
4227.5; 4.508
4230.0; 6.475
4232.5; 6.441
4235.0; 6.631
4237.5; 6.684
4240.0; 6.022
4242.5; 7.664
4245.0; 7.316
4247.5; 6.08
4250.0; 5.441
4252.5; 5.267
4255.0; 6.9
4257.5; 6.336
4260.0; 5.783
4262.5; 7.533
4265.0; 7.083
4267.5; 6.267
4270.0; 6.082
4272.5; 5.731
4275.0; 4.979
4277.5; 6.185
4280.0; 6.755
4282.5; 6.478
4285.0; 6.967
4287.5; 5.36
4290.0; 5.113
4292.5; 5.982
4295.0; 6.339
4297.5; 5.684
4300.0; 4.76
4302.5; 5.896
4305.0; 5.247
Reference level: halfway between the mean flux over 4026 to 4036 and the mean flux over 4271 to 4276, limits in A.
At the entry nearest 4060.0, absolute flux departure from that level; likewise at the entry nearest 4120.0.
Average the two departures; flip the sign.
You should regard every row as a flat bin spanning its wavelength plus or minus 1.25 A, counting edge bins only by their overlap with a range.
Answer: -0.25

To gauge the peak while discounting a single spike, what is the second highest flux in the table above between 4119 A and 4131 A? 6.064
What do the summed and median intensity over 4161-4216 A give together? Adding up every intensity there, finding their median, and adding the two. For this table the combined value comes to 133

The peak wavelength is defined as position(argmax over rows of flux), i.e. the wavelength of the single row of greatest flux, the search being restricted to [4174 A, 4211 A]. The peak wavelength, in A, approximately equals 4195.0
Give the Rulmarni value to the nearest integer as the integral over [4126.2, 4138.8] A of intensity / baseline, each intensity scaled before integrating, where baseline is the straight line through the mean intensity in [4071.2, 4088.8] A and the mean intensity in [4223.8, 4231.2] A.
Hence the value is 14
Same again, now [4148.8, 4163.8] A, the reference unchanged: 17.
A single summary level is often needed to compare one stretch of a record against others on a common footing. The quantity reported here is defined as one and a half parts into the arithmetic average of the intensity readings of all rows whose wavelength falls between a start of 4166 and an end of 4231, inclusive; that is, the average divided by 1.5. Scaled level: 3.88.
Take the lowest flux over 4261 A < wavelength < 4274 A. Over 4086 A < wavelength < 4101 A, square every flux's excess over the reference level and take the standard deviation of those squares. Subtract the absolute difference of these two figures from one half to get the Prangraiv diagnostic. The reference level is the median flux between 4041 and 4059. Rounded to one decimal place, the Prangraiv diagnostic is -4.8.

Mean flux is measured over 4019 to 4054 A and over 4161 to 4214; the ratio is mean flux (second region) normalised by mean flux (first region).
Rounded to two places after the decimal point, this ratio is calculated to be 0.97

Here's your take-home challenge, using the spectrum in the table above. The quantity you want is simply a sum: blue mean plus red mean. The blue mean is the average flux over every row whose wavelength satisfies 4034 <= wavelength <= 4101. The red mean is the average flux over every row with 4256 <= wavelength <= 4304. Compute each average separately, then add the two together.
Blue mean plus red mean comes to 11.82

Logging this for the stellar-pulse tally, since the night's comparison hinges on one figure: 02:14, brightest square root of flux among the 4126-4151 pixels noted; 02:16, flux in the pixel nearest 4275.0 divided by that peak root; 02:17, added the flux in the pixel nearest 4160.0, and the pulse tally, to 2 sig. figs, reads 8.9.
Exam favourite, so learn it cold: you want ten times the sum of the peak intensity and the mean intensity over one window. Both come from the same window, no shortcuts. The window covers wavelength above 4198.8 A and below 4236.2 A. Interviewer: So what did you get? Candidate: 136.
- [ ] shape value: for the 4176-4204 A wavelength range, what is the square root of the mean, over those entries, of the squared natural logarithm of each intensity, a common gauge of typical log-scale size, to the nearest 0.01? 1.74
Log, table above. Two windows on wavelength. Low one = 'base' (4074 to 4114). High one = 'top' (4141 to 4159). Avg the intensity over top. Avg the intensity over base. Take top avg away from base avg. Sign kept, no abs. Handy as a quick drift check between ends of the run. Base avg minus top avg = 0.2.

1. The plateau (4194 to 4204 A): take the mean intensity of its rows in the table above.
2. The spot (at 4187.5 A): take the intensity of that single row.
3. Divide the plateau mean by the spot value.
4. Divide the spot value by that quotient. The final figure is 4.4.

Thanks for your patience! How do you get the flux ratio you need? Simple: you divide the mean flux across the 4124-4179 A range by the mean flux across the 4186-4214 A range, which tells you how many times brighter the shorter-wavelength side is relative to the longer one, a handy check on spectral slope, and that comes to 1.01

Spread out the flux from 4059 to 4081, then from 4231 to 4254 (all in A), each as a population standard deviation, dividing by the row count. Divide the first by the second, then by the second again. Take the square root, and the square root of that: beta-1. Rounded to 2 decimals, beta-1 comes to 0.99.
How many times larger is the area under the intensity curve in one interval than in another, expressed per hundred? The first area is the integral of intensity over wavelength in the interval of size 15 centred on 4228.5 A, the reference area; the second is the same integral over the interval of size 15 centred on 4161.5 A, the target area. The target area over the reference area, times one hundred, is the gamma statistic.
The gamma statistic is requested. 102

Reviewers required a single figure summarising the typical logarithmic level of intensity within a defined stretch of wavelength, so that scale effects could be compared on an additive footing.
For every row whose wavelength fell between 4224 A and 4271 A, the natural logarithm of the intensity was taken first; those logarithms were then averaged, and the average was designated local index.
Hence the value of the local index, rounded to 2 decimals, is 1.83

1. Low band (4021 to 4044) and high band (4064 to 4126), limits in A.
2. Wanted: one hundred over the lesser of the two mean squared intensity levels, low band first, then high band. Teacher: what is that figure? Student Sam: 2.821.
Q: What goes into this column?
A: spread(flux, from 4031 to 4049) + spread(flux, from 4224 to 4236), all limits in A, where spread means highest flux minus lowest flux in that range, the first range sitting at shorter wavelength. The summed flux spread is 3.1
